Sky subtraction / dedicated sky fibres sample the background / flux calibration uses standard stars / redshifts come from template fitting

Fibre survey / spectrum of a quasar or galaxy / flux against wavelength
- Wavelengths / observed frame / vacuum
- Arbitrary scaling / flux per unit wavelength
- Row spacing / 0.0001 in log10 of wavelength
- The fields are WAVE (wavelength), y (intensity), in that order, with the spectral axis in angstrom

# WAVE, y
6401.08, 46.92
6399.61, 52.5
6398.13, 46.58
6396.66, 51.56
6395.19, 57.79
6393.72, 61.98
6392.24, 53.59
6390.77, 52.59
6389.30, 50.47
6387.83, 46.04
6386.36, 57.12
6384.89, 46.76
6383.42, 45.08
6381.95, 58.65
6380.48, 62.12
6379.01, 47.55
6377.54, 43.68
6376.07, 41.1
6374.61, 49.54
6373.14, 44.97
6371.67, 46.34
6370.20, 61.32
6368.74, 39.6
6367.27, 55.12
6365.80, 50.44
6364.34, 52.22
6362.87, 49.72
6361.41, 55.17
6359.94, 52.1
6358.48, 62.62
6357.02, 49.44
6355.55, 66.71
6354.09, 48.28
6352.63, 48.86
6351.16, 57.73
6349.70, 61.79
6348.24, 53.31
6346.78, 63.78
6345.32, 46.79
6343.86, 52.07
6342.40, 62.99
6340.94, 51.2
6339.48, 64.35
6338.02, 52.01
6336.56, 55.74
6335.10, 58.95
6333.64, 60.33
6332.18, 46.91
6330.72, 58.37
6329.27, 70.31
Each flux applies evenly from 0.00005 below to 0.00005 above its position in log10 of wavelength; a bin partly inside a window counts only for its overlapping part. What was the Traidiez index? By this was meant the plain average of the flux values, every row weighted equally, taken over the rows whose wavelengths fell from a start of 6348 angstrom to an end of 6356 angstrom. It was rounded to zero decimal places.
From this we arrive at 56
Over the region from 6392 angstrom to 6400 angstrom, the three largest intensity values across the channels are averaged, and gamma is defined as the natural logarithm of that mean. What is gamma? 4.06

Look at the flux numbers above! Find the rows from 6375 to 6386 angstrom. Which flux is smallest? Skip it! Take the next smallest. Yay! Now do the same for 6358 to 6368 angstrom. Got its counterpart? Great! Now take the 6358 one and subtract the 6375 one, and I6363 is 7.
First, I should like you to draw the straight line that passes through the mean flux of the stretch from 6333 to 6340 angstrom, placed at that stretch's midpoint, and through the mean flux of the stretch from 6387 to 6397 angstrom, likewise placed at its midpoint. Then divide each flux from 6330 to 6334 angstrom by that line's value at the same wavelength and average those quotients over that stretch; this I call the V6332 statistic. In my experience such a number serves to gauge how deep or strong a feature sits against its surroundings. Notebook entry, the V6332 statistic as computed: 0.94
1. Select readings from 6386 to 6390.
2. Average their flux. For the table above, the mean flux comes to 51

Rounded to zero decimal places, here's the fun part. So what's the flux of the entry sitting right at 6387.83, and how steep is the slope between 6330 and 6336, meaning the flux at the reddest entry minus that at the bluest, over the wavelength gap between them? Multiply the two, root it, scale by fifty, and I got 123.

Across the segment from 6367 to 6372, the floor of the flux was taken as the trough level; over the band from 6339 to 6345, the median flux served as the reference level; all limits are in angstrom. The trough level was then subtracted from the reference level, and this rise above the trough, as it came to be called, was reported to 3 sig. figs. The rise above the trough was 17.9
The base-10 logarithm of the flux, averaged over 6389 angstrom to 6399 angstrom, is 1.73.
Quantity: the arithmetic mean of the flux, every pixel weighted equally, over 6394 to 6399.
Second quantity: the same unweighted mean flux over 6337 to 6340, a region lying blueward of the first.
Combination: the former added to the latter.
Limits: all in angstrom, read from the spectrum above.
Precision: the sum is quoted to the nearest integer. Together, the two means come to 110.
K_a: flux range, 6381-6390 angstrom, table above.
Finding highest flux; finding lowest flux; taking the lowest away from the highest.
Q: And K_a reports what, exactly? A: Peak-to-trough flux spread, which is 13.6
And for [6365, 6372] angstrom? 21.7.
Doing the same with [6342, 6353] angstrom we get 17.0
